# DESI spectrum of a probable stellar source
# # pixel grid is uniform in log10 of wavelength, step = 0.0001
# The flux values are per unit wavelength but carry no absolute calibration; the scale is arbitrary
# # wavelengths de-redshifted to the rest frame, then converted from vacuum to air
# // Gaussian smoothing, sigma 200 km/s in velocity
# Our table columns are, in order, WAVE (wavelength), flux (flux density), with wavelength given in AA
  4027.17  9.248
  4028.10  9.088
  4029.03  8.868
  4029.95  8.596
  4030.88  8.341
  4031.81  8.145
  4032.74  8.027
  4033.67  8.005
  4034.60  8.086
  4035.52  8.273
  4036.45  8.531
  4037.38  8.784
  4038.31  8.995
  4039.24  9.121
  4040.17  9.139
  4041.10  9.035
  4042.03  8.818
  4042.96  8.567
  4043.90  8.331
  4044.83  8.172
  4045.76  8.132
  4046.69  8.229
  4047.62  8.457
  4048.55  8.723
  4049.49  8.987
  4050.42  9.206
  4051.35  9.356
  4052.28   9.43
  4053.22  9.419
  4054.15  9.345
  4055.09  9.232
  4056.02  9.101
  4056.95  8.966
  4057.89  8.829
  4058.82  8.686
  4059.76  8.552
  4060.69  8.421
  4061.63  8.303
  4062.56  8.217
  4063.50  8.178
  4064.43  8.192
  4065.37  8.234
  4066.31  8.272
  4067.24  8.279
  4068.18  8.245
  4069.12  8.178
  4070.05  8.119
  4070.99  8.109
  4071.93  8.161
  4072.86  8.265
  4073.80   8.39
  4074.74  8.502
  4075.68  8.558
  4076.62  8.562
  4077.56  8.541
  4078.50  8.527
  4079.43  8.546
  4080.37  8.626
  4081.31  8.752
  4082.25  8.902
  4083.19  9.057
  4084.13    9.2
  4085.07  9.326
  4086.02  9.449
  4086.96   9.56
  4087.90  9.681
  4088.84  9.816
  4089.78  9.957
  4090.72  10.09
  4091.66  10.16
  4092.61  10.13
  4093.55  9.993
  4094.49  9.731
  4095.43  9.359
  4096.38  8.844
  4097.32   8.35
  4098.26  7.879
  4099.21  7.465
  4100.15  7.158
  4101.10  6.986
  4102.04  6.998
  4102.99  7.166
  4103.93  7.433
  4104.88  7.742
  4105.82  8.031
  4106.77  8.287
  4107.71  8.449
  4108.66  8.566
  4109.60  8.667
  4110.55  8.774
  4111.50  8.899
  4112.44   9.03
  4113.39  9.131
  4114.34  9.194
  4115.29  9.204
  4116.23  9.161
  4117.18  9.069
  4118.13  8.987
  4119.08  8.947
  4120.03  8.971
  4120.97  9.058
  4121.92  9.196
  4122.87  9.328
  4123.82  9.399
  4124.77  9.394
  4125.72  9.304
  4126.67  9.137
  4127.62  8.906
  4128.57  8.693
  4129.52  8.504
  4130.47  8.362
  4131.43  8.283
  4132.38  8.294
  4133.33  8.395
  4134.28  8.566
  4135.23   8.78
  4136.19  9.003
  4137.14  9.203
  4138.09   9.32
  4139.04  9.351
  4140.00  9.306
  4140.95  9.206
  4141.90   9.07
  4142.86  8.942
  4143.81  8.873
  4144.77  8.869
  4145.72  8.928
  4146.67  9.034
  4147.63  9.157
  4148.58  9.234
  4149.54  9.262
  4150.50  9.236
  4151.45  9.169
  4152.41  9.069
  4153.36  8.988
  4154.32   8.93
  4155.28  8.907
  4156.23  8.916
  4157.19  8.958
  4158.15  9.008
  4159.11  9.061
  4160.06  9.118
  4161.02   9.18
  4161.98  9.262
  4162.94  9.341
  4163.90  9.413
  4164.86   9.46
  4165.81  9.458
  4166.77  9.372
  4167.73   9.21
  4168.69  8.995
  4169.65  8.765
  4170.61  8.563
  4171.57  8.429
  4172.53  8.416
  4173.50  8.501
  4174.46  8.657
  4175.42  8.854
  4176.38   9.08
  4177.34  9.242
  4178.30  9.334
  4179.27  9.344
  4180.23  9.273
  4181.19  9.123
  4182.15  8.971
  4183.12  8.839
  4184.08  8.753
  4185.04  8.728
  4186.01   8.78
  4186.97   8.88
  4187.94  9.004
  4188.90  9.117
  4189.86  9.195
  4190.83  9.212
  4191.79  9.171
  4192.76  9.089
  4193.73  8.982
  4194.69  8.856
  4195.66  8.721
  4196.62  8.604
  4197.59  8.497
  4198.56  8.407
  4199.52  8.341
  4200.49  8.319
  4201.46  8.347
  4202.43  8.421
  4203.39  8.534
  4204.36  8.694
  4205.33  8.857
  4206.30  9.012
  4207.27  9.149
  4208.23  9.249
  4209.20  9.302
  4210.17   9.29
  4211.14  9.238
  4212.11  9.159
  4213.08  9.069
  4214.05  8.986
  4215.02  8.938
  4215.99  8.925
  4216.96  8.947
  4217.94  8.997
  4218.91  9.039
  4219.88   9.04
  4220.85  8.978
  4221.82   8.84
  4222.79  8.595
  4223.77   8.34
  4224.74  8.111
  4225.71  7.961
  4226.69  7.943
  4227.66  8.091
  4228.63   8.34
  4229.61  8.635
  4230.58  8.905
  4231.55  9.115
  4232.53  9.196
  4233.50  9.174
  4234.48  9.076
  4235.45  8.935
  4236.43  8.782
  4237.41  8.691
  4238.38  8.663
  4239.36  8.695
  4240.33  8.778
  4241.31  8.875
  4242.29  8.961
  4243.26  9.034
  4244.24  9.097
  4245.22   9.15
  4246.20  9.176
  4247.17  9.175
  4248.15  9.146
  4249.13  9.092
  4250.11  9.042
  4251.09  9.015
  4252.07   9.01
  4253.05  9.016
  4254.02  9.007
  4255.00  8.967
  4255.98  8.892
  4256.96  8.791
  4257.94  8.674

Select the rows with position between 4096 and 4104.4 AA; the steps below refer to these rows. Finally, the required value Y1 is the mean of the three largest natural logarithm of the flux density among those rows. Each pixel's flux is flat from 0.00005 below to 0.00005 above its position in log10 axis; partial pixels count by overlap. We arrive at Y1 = 2.12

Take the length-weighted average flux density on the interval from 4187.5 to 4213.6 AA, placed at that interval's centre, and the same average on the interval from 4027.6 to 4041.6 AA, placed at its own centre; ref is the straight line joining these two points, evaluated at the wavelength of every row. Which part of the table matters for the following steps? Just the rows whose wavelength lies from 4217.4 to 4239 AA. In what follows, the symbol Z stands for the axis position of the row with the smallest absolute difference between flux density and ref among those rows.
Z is 4235.45 AA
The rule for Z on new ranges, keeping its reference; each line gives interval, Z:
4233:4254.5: 4242.29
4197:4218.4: 4215.99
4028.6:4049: 4029.95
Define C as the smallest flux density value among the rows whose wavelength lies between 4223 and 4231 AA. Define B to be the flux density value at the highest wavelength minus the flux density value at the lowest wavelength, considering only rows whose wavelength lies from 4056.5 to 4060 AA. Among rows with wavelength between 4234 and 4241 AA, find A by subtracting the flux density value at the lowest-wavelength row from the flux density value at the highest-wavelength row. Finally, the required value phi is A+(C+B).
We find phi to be 7.2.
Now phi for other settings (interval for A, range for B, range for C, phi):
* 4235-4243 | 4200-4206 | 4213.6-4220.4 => 9.5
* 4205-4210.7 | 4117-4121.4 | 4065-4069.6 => 8.6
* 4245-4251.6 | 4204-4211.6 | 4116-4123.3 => 9.4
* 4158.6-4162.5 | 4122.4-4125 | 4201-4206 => 8.6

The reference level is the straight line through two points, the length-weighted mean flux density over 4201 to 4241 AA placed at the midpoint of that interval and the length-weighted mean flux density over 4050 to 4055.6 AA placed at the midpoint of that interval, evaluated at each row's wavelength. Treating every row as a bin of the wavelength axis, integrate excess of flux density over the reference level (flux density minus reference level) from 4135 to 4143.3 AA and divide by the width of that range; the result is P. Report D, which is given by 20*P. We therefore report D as 1.6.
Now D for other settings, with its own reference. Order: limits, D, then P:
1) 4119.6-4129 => 0.7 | 0.03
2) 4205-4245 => 1.2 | 0.06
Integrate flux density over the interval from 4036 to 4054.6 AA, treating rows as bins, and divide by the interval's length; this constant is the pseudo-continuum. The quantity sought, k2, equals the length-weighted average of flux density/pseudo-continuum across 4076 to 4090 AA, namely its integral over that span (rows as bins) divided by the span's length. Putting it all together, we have 1.03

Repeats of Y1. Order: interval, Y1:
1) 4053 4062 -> 2.23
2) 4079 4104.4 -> 2.32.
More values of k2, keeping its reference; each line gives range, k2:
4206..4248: 1.00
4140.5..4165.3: 1.03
